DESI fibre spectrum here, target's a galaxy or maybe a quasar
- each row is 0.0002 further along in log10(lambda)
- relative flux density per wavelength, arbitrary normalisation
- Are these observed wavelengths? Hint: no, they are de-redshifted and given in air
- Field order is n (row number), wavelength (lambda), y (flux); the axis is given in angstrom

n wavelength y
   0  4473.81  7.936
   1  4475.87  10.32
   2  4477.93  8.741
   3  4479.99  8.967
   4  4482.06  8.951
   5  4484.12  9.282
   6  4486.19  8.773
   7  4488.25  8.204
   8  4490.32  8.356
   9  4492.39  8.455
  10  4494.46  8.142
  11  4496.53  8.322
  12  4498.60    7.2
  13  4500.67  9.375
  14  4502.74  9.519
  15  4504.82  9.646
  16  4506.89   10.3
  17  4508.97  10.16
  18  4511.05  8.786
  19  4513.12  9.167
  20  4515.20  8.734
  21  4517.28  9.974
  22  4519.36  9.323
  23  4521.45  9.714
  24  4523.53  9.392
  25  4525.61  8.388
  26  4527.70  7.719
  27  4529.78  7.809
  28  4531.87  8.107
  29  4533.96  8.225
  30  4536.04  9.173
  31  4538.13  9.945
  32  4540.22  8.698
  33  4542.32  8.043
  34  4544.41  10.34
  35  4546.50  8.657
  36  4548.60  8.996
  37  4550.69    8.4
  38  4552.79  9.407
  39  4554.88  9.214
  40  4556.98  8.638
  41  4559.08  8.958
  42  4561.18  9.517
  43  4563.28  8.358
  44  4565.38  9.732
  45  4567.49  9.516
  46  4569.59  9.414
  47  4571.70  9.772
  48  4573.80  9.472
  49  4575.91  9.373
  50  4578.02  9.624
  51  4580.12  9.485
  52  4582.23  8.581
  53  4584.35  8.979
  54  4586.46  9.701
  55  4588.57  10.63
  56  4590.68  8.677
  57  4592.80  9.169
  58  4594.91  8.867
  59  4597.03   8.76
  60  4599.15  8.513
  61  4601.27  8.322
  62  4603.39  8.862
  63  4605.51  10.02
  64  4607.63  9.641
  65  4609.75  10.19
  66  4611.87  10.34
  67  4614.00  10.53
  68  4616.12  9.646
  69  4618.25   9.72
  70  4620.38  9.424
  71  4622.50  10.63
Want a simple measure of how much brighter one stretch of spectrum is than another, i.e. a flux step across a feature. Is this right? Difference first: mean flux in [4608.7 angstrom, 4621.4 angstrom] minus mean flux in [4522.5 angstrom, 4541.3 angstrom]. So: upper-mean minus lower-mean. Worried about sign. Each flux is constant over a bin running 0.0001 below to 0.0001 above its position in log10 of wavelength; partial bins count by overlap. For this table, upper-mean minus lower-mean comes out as 1.4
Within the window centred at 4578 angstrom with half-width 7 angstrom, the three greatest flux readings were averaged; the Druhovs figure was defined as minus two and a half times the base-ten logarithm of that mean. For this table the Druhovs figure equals -2.46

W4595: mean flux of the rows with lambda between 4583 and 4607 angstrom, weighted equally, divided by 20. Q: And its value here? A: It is 0.457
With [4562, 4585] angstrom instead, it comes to 0.465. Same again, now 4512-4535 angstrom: 0.439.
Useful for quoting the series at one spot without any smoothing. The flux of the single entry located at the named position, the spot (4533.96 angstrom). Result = 8.225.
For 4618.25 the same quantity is 9.72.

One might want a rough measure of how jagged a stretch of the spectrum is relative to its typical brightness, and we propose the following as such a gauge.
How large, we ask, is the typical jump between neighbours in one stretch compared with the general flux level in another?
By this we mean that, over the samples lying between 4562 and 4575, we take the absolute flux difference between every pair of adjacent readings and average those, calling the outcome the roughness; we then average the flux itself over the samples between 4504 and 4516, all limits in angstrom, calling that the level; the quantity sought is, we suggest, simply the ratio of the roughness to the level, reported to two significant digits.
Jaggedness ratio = 0.050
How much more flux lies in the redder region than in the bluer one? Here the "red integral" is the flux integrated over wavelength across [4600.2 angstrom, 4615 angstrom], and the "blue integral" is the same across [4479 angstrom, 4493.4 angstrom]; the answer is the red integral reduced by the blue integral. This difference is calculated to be 18.1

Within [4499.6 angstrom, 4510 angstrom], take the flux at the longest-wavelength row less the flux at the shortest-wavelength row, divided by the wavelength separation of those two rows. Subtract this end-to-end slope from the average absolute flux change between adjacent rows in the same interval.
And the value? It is 0.17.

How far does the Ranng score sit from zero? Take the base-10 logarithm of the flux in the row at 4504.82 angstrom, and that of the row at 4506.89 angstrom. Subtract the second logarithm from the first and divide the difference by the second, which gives -0.03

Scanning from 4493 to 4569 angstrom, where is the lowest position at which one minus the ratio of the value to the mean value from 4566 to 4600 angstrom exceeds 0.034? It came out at 4494.46 angstrom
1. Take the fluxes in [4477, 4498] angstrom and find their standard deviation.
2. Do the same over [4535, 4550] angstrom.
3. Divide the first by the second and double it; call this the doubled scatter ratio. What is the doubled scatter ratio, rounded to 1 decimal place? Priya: 1.0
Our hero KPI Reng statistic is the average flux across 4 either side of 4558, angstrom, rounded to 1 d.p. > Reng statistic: 9.1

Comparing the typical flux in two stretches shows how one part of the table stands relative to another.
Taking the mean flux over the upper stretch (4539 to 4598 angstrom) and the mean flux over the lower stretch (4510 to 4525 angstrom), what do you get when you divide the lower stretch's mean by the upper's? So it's 1.01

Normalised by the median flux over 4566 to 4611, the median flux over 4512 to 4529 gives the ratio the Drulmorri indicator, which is 0.98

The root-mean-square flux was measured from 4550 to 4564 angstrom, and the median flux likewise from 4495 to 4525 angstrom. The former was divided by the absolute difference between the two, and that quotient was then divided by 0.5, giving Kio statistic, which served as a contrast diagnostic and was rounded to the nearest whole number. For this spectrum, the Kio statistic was 40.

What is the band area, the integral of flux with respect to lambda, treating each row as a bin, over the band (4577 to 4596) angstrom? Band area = 177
